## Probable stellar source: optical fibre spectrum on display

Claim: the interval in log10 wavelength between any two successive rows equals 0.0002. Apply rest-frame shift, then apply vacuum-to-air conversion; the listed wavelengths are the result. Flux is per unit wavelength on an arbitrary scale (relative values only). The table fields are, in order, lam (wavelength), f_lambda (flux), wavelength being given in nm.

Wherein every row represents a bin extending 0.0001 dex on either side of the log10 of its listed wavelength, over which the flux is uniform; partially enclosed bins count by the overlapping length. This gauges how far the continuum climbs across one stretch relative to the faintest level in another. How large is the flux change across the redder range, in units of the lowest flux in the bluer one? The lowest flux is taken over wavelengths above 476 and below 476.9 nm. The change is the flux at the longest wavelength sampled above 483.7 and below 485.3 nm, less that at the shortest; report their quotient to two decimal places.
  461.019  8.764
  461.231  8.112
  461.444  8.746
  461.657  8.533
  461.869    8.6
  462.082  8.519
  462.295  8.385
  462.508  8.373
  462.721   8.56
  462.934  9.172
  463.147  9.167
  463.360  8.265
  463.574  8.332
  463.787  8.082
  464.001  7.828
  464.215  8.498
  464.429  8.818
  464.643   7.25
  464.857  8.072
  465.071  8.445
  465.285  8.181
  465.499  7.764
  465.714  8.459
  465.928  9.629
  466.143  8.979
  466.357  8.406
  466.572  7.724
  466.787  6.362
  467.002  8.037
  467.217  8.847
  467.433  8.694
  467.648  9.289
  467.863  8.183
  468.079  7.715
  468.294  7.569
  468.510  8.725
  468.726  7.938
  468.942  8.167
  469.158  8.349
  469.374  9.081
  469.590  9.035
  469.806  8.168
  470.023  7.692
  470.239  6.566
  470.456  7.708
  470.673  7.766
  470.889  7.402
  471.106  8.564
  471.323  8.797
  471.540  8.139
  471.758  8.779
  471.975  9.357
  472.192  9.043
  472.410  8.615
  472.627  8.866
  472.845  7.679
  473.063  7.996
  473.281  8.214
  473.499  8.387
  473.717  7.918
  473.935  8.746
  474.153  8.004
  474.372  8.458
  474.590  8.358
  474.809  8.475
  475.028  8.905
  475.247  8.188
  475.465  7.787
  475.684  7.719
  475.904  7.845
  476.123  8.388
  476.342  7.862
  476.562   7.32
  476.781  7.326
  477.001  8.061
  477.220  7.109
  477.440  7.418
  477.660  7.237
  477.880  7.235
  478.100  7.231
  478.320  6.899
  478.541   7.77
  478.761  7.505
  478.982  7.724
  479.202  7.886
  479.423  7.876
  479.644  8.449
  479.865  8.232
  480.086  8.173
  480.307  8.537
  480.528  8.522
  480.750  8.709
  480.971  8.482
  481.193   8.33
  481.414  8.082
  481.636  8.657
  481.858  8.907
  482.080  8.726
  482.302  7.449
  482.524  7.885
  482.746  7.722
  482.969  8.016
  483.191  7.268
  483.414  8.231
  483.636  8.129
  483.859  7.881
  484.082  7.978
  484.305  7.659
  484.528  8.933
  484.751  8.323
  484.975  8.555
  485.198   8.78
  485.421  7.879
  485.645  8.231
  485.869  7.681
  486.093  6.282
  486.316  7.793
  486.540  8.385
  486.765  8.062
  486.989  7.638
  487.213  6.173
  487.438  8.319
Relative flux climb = 0.12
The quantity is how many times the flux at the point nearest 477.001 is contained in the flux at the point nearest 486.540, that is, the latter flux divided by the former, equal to 1.040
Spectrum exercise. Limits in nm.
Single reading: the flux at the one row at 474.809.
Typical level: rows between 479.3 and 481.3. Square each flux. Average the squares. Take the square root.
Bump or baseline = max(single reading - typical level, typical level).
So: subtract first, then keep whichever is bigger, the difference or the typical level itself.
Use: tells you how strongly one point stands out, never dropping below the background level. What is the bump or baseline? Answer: 8.37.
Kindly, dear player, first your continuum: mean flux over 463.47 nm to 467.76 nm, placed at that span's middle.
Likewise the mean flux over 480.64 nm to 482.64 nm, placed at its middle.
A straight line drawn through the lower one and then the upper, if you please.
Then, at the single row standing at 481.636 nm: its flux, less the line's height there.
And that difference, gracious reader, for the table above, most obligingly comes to 0.30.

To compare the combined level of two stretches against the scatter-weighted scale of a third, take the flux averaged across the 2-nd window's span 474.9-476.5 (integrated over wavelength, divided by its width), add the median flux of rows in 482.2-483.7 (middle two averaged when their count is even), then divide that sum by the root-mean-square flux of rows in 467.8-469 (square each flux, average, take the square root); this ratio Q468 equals 1.98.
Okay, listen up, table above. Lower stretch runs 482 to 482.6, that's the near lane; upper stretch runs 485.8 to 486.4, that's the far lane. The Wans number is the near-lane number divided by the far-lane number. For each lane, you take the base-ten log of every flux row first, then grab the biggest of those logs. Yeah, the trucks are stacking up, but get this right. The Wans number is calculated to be 1.06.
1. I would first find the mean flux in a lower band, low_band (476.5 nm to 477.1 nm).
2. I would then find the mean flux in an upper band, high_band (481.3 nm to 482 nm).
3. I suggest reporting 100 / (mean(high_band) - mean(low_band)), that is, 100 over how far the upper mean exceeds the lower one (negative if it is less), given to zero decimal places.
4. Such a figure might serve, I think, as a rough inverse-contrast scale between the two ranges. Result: 102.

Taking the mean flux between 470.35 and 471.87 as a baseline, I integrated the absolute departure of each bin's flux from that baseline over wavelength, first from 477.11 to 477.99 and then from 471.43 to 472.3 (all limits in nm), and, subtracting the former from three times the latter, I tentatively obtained 1.0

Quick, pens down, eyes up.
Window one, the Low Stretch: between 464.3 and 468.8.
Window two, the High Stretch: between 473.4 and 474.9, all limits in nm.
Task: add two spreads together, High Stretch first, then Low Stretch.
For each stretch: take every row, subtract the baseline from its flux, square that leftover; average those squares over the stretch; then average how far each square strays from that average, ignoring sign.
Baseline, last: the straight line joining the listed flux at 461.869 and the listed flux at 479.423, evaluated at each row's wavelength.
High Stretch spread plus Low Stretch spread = 0.65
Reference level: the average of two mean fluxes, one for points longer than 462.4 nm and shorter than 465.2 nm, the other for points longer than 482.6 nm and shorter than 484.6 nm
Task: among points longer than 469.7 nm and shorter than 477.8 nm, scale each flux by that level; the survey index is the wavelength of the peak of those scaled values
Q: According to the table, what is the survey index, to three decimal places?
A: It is 471.975 nm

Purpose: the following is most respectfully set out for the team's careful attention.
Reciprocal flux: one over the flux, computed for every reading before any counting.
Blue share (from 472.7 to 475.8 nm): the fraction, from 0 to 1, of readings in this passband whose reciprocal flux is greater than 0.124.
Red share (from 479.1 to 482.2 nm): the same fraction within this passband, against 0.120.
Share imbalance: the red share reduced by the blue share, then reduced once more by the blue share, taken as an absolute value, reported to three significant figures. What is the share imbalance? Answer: 0.429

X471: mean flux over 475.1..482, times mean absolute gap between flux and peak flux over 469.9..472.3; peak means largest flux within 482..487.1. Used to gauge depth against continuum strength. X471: 6.9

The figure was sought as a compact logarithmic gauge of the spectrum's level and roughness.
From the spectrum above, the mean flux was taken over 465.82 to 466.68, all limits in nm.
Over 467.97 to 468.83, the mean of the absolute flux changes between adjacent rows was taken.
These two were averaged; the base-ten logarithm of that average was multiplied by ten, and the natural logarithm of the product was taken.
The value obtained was 1.90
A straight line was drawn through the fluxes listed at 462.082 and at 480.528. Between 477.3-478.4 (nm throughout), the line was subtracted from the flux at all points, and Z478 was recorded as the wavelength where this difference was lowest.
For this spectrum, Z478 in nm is 478.320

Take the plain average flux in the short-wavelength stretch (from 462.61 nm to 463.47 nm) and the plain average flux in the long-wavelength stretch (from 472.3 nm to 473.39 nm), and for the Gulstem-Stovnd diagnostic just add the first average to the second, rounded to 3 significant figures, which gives 17.1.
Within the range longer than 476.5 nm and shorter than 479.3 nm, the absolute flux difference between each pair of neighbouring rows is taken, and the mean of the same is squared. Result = 0.1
